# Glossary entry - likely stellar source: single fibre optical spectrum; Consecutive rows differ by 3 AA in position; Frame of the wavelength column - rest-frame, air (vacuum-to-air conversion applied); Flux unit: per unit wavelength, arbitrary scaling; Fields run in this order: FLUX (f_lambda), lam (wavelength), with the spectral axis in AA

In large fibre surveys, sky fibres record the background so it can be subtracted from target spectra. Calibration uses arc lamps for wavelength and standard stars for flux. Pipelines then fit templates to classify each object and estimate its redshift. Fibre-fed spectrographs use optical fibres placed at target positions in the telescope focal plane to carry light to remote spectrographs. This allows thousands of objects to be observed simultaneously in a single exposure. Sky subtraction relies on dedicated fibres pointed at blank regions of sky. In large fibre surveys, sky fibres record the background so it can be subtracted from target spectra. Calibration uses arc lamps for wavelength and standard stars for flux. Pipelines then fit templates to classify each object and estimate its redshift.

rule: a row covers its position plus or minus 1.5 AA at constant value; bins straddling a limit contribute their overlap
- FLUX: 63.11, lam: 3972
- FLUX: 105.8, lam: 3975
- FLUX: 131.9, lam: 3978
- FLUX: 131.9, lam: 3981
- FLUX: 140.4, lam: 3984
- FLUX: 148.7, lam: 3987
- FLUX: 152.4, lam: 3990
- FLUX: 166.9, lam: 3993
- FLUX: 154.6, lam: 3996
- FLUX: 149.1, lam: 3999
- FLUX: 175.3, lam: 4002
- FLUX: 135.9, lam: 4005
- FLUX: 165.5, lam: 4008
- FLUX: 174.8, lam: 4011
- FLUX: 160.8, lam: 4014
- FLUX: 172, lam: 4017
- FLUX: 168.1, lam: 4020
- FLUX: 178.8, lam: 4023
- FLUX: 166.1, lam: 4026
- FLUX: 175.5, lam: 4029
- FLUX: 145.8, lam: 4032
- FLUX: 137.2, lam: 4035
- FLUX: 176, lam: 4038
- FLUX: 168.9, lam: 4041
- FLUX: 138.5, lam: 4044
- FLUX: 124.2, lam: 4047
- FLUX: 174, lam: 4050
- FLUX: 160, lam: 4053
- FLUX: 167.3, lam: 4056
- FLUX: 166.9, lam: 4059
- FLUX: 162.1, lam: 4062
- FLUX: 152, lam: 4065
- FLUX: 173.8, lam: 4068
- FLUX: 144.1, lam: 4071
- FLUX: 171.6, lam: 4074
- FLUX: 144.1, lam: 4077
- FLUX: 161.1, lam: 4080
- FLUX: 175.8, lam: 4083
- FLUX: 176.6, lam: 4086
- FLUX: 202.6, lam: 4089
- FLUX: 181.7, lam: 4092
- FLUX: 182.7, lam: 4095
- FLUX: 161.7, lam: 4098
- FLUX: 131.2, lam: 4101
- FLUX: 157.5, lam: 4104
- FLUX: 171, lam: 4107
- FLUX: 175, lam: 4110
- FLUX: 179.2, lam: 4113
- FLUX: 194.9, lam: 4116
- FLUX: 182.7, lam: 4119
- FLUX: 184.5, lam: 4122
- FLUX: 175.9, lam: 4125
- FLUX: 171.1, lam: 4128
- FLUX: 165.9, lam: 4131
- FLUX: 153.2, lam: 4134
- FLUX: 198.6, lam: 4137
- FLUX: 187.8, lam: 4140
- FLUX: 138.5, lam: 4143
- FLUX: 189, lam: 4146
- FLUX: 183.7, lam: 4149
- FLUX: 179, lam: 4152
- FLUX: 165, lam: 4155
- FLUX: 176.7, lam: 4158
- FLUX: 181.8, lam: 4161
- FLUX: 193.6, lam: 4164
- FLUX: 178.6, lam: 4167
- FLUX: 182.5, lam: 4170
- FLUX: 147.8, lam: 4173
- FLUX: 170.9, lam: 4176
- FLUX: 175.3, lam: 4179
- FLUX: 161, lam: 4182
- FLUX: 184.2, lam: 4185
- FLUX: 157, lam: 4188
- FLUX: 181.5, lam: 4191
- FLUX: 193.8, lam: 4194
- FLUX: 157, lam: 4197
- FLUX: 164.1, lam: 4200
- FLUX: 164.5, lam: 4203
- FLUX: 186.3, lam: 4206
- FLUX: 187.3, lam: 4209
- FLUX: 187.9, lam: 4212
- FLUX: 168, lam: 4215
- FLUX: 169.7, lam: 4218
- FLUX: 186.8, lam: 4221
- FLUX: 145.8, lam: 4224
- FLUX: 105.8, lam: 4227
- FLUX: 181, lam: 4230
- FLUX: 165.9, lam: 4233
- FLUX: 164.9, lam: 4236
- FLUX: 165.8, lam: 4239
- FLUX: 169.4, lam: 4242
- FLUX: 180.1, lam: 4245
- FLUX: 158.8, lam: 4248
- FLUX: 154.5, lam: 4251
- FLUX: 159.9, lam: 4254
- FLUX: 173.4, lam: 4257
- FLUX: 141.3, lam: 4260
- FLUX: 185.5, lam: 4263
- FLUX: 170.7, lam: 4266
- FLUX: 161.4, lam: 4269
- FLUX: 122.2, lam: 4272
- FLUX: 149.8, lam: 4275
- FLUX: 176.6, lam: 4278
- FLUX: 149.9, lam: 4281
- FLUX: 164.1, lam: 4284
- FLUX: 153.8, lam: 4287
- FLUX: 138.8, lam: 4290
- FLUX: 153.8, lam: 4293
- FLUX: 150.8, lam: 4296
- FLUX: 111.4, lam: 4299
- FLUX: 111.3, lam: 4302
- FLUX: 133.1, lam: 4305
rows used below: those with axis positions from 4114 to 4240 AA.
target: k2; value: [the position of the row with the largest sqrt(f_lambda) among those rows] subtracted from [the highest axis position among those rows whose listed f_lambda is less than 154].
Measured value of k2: 90 AA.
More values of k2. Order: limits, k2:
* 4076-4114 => 12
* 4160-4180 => 9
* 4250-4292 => 27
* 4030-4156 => 54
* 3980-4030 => -18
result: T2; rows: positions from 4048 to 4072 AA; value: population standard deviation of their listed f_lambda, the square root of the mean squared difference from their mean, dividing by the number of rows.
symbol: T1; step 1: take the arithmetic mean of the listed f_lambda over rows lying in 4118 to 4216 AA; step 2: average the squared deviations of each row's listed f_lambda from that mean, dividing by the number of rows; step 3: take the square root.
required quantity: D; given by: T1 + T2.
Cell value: 24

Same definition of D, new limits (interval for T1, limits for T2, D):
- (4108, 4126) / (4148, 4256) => 23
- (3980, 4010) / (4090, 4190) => 29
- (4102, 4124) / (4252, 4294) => 27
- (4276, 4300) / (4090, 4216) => 33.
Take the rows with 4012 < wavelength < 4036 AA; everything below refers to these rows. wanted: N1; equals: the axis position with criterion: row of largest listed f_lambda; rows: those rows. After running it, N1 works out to 4023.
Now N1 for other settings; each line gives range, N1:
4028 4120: 4089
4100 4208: 4137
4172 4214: 4194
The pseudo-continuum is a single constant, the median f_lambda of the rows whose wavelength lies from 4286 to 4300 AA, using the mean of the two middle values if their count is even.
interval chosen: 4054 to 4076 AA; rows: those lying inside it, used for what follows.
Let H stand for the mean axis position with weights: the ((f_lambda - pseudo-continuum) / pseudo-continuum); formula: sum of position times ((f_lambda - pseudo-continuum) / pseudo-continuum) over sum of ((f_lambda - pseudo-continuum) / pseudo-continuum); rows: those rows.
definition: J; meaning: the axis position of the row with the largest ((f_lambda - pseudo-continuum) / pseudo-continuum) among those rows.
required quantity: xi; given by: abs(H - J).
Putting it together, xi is 3.8 AA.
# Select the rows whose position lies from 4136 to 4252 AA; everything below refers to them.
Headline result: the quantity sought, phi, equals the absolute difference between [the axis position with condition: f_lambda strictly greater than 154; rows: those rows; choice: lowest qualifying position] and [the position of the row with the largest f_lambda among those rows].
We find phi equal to 0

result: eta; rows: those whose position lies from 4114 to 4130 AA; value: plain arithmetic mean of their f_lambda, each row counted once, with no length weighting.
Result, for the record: 182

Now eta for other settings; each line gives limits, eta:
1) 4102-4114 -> 171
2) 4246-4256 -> 158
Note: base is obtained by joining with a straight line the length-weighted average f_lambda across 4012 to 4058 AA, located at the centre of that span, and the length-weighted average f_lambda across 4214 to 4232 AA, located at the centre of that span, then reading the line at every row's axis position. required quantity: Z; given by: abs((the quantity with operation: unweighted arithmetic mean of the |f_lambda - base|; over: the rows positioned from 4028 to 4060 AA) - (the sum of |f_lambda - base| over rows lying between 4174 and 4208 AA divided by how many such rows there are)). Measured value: 1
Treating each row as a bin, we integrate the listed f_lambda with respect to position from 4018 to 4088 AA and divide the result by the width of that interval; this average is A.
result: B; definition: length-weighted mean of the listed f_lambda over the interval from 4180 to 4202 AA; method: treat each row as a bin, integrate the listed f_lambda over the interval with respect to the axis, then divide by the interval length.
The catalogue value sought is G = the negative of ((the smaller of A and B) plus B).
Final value -333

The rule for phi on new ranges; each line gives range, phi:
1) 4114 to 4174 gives 21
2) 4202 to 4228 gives 9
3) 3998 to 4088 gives 21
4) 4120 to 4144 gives 15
